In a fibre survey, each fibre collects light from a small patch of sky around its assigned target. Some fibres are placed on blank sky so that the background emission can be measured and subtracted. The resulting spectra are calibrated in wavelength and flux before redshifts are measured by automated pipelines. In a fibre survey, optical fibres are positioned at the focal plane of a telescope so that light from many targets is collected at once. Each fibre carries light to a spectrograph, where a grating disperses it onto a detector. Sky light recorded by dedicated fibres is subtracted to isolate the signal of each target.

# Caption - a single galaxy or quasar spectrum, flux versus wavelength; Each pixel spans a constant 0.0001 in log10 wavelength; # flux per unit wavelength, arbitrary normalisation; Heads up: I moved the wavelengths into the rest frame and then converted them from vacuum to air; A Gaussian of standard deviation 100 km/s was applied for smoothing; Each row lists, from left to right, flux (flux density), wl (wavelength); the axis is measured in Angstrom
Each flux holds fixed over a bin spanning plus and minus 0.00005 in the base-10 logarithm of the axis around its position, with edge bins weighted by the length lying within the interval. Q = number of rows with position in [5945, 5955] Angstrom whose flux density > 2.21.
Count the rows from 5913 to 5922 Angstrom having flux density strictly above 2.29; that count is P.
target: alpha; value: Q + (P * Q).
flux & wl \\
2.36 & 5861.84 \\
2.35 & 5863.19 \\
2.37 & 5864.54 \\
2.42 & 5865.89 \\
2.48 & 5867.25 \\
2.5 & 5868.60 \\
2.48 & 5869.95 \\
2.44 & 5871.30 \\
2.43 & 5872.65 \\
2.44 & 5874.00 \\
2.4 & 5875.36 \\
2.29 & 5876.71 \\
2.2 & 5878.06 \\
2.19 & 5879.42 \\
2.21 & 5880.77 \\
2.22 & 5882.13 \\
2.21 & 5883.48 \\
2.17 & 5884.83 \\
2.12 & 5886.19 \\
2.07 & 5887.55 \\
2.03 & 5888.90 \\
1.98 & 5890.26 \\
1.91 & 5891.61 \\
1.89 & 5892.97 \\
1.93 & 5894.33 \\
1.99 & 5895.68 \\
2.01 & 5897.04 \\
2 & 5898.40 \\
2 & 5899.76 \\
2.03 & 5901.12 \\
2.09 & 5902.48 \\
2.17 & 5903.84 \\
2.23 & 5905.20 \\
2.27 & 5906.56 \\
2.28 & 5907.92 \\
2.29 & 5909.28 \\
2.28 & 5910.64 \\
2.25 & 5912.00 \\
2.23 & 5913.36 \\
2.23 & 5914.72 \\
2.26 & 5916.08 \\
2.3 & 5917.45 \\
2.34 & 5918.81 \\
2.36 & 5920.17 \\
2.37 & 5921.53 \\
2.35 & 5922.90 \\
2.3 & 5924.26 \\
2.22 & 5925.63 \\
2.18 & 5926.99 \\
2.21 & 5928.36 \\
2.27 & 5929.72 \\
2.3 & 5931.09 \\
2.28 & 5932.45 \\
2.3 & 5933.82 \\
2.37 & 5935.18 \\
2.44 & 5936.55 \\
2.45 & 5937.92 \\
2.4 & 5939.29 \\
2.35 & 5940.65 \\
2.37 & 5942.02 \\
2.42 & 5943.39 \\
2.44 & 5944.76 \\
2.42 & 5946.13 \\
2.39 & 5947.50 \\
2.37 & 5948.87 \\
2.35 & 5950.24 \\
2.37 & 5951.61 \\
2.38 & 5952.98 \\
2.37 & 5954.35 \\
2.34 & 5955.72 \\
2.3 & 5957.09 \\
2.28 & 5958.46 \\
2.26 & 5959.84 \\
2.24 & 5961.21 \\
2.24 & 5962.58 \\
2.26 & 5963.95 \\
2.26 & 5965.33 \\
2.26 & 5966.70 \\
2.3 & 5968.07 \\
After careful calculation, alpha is 35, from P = 4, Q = 7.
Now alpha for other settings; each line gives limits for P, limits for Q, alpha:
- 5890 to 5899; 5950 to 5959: 7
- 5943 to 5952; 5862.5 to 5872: 56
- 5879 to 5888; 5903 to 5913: 6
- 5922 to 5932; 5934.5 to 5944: 28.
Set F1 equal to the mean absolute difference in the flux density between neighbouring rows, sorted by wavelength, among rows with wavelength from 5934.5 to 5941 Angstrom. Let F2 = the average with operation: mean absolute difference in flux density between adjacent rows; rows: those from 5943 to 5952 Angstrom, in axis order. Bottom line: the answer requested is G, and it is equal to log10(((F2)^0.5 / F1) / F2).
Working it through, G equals 2.18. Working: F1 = 0.045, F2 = 0.022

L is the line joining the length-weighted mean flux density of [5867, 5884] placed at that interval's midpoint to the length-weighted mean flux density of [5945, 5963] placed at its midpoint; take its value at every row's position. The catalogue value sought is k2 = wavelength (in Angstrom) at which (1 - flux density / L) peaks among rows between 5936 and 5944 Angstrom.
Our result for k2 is 5940.65 Angstrom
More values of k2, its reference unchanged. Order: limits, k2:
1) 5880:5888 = 5887.55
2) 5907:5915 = 5913.36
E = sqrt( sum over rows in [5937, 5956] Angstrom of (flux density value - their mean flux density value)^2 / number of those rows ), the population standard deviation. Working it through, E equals 0.03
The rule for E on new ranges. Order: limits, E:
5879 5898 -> 0.12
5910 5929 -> 0.06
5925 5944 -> 0.08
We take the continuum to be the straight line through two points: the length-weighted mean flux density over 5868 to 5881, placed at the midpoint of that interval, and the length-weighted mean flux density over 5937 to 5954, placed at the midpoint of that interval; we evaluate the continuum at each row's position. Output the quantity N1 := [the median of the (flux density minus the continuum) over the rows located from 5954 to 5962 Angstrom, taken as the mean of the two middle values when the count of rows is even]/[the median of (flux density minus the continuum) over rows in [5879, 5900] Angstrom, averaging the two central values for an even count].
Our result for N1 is 0.3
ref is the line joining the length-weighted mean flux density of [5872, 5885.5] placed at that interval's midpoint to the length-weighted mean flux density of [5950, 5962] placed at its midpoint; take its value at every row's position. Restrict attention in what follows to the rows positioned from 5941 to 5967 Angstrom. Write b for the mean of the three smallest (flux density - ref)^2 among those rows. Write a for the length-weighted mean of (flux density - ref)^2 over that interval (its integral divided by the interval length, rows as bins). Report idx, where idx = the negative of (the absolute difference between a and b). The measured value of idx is 0.00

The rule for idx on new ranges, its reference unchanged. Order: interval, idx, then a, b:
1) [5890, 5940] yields -0.03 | 0.028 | 0.0000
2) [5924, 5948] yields -0.01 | 0.007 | 0.0000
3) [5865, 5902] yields -0.05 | 0.049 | 0.0027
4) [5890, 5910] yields -0.06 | 0.064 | 0.0002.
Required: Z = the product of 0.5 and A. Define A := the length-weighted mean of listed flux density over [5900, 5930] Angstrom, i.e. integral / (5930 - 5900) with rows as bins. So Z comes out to 1.12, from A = 2.25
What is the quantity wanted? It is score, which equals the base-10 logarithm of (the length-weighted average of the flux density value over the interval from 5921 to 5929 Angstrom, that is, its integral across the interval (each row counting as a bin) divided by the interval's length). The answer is 0.356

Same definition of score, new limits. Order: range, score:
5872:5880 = 0.366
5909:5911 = 0.359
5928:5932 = 0.356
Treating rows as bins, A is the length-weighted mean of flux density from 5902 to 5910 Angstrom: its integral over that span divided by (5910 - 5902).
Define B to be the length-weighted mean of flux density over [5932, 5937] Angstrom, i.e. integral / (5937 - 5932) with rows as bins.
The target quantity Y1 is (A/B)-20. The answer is -19.1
